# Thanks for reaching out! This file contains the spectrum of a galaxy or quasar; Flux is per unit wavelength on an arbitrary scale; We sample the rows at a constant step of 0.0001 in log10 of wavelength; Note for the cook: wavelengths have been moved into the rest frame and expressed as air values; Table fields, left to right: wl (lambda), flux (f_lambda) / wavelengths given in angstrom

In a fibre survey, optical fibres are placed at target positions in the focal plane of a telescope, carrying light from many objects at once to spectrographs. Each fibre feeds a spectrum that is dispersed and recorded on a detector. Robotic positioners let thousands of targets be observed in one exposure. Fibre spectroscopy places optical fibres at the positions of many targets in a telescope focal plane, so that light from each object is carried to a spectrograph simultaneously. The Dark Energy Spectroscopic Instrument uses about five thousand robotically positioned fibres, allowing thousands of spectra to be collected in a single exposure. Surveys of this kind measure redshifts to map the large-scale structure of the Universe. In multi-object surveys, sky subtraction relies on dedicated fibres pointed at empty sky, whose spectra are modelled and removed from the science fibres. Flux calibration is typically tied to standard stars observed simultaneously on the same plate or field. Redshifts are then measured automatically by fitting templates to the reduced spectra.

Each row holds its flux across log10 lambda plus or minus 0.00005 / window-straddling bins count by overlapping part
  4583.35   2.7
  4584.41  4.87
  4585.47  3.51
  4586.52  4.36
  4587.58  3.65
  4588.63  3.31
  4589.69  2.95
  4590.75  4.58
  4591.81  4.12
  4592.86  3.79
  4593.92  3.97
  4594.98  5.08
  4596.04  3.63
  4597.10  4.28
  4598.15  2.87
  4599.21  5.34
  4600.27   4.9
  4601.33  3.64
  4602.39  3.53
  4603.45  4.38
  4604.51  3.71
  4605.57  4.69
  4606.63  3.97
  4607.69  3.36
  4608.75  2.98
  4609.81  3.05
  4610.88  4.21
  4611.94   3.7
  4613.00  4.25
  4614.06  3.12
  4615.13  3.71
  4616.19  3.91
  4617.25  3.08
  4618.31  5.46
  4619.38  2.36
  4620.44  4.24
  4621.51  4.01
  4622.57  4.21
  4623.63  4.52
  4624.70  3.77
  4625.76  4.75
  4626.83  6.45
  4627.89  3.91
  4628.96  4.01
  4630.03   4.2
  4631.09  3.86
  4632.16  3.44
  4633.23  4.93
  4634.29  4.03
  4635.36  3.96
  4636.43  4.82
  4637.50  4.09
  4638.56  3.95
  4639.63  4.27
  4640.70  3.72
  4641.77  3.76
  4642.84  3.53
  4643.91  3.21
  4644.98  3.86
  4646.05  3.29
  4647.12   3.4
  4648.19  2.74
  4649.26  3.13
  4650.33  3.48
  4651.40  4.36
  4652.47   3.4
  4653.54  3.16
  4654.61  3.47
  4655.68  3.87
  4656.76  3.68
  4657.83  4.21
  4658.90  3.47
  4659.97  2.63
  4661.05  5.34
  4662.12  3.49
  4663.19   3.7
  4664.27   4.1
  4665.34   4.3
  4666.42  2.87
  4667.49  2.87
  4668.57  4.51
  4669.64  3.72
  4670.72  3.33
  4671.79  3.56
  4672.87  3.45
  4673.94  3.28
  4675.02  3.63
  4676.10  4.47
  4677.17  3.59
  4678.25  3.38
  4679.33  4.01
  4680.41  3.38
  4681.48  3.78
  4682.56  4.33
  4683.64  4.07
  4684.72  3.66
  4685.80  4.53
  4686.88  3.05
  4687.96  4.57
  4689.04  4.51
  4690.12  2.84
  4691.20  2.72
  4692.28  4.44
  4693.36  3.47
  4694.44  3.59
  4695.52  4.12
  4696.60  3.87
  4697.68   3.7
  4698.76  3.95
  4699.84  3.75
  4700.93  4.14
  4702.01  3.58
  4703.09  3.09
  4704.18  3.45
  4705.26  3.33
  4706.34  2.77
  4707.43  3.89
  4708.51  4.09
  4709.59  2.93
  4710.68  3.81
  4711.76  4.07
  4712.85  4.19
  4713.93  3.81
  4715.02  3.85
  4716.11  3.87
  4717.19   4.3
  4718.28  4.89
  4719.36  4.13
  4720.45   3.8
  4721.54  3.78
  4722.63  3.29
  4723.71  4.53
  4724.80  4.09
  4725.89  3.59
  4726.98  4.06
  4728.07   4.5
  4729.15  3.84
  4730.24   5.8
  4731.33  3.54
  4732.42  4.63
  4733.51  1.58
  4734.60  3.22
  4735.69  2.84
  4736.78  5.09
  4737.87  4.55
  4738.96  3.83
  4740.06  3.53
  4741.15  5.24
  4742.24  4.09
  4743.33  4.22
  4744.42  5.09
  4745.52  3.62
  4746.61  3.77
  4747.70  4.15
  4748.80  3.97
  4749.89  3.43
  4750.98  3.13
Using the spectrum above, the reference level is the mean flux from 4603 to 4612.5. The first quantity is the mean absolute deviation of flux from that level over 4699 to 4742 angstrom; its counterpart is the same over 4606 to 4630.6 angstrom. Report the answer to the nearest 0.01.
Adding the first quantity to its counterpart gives 1.14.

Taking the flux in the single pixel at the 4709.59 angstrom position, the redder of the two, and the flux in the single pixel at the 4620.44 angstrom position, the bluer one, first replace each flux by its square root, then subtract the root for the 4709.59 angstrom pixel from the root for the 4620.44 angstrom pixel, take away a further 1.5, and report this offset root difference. -1.15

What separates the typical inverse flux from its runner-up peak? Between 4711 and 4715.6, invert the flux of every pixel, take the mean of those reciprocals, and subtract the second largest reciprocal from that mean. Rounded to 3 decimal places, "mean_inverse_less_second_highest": -0.008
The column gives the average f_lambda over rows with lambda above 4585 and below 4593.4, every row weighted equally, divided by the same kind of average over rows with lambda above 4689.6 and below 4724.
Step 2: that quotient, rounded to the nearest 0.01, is 1.01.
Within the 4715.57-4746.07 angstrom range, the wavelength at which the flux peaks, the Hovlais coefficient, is 4730.24 angstrom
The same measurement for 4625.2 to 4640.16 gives 4626.83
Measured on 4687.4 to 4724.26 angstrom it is 4718.28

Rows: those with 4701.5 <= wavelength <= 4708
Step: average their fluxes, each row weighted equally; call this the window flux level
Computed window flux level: 3.35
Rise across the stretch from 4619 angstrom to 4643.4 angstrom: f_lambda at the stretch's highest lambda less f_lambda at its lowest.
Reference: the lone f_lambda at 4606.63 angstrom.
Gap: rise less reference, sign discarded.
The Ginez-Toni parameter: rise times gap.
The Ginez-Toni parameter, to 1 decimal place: 3.3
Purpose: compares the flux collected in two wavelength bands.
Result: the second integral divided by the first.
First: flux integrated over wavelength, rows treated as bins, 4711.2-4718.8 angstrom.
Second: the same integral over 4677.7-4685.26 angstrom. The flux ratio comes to 0.91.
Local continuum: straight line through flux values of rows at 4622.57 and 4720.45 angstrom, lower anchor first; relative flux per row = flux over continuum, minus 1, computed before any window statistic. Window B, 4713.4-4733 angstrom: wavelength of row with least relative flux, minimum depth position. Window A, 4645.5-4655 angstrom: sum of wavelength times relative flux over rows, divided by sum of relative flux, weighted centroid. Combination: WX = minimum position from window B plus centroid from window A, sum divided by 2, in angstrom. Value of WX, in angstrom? 4686.2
